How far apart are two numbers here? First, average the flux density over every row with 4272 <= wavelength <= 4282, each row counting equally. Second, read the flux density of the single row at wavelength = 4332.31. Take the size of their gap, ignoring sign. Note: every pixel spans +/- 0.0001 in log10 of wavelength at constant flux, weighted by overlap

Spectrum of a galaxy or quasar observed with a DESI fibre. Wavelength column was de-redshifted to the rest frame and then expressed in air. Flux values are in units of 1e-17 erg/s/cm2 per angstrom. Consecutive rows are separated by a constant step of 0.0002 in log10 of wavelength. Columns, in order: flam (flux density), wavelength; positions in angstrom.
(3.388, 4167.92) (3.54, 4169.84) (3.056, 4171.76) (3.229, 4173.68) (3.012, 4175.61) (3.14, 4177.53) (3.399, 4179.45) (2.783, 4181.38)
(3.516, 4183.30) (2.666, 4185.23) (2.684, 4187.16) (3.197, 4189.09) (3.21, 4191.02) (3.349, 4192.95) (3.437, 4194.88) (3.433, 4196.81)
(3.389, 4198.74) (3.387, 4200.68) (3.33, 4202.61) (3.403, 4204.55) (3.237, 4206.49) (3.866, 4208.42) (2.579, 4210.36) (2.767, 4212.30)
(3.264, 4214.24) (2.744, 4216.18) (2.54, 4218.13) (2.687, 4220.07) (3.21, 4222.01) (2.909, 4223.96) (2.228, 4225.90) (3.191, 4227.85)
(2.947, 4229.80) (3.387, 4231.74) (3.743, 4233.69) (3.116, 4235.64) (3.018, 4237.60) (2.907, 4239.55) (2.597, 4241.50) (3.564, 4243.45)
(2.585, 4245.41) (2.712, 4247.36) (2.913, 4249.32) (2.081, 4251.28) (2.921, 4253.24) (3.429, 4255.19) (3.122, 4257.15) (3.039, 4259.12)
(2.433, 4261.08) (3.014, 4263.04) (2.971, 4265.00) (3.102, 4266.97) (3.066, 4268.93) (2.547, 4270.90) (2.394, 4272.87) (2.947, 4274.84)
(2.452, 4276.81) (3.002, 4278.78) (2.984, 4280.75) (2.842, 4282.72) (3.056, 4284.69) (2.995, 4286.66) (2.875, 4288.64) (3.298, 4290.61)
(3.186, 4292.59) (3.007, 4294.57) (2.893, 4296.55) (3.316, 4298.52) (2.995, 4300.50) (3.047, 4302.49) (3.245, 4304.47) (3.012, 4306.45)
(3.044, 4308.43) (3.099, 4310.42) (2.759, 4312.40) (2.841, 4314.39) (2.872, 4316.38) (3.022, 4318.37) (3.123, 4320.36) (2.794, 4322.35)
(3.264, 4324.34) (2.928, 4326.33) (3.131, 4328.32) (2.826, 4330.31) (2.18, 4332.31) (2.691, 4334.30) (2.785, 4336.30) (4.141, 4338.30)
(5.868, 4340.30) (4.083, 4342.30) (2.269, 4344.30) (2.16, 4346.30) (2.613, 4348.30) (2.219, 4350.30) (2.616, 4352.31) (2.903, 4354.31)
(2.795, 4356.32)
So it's 0.58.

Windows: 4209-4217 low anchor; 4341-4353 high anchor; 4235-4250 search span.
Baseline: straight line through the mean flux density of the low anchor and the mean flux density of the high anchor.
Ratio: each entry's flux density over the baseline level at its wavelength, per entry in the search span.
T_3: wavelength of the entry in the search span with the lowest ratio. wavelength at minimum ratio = 4245.41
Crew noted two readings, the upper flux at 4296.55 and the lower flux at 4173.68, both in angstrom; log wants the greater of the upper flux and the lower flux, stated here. 3.23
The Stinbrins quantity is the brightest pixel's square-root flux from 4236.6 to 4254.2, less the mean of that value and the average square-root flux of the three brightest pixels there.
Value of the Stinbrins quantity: 0.055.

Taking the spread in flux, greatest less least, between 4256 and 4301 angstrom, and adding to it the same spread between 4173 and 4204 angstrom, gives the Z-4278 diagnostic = 1.8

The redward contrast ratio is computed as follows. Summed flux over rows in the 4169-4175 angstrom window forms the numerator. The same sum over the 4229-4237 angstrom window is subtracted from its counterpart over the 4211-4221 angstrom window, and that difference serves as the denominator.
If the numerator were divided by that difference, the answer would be 12.1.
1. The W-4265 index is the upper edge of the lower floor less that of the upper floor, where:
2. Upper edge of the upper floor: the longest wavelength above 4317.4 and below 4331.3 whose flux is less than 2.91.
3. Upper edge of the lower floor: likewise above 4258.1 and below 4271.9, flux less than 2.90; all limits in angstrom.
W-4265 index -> -59.4 angstrom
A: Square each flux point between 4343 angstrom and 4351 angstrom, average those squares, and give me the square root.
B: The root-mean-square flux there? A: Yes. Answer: 2.32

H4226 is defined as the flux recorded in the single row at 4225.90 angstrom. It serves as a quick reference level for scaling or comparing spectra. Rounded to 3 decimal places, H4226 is 2.228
